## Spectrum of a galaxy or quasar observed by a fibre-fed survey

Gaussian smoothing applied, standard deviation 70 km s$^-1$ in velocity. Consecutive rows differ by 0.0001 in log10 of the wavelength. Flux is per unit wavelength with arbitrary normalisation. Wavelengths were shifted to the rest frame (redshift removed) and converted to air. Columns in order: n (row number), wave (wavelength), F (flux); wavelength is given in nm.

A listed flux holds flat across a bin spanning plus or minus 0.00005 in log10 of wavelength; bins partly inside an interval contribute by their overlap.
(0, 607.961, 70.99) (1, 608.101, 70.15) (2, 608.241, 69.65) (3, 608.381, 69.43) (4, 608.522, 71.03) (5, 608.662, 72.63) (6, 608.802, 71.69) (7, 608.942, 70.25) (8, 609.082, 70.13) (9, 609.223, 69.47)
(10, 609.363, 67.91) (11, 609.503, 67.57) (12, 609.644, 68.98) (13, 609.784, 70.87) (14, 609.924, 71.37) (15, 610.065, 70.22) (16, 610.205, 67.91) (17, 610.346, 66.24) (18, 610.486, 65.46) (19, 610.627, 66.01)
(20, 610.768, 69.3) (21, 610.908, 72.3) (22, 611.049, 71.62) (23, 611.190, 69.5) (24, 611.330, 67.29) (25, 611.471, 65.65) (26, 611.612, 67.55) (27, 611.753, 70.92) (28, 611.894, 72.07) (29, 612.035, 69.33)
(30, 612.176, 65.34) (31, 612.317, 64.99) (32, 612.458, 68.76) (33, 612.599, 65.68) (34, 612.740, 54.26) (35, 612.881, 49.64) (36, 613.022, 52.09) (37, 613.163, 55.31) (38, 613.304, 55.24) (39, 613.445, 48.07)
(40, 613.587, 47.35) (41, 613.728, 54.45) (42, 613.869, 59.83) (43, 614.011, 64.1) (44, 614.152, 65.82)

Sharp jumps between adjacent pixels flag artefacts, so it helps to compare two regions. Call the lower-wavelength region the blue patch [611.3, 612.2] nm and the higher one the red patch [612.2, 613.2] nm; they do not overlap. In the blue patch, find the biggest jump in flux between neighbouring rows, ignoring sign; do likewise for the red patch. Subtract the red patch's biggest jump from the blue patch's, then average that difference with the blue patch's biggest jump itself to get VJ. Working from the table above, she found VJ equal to -1.7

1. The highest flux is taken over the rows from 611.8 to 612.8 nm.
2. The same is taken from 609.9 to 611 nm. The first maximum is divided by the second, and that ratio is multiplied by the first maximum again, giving 71.8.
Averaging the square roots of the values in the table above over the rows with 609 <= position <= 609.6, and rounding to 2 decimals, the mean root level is 8.29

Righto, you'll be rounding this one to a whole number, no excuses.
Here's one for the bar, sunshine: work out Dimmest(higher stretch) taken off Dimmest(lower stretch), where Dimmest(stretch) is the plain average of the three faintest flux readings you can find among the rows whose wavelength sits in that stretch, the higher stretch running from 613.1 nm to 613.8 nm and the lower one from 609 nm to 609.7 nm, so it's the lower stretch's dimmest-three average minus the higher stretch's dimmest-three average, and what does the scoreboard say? 18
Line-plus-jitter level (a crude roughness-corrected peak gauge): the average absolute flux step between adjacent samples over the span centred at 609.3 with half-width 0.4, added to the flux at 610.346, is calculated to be 67.1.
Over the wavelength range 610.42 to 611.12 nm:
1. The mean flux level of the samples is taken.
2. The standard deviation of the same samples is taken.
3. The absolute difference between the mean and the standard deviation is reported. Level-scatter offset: 66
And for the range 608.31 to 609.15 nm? 70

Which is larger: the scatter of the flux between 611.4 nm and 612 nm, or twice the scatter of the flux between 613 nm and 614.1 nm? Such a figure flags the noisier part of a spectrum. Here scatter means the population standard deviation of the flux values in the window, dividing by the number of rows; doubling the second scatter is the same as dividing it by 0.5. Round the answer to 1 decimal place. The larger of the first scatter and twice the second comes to 10.5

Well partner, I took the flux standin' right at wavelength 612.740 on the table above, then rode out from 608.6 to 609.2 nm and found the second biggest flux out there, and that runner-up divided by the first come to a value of 1.32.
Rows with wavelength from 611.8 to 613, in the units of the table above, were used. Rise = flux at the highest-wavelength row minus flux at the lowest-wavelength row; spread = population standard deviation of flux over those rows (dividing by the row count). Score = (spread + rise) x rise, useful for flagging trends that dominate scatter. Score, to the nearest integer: 340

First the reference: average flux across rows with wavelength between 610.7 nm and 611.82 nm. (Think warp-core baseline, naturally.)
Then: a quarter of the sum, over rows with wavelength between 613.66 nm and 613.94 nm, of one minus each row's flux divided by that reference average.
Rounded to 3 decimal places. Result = 0.088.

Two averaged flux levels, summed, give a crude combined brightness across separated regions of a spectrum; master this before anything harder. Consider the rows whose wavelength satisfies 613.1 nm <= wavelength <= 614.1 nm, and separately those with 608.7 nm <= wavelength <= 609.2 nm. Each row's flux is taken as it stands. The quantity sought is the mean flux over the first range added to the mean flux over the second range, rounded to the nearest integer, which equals 126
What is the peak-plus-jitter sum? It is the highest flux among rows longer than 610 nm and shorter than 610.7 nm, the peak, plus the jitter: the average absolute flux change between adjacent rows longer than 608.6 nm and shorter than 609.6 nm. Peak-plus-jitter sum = 71.1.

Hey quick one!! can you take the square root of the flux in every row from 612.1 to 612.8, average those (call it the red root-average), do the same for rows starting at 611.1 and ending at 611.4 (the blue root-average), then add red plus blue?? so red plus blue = 16.3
